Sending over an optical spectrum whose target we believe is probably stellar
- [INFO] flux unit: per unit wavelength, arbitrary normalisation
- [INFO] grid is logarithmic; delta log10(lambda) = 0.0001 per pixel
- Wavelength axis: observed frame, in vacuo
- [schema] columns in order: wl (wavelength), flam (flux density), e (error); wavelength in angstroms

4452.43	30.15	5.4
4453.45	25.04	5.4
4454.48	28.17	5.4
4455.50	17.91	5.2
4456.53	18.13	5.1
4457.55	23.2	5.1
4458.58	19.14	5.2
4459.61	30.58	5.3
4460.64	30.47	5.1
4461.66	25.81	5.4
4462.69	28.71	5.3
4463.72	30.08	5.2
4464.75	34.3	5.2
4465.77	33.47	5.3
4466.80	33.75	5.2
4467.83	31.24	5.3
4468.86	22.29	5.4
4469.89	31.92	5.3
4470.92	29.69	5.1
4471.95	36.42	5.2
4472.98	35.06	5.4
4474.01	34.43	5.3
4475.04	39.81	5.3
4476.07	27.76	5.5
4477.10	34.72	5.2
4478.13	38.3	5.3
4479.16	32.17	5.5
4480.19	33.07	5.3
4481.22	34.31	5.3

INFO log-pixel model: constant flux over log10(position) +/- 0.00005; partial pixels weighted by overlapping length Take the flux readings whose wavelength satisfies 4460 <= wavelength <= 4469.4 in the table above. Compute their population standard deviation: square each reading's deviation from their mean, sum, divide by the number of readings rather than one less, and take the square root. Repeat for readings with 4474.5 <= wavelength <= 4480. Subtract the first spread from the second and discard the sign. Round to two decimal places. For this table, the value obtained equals 0.60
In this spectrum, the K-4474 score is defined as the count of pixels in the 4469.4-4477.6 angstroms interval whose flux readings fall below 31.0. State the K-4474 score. 2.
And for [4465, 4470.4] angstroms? 1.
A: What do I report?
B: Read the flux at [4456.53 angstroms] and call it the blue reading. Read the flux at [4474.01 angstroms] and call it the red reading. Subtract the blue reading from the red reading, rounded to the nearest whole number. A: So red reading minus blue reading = 16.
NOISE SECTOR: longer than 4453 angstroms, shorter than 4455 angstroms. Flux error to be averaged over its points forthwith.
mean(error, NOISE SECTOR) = 5.40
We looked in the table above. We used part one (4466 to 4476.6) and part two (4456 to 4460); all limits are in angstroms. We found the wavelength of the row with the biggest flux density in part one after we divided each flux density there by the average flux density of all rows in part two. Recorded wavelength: 4475.04 angstroms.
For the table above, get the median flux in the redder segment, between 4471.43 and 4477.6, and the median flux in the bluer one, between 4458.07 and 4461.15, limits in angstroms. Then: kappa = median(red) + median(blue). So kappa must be 65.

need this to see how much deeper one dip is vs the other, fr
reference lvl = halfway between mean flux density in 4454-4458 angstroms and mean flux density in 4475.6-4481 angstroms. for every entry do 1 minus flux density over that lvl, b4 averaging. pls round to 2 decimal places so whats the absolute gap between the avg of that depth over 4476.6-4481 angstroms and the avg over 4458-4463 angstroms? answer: 0.28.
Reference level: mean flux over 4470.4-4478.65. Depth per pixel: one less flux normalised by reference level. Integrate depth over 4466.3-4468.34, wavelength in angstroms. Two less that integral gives 1.9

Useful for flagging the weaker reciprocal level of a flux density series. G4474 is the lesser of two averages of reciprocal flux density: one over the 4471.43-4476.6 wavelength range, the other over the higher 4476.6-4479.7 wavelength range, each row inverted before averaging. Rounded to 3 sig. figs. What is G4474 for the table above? 0.0287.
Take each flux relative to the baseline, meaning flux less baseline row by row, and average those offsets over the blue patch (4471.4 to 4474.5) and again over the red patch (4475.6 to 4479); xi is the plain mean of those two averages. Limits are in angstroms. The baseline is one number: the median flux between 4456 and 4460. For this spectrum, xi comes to 13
